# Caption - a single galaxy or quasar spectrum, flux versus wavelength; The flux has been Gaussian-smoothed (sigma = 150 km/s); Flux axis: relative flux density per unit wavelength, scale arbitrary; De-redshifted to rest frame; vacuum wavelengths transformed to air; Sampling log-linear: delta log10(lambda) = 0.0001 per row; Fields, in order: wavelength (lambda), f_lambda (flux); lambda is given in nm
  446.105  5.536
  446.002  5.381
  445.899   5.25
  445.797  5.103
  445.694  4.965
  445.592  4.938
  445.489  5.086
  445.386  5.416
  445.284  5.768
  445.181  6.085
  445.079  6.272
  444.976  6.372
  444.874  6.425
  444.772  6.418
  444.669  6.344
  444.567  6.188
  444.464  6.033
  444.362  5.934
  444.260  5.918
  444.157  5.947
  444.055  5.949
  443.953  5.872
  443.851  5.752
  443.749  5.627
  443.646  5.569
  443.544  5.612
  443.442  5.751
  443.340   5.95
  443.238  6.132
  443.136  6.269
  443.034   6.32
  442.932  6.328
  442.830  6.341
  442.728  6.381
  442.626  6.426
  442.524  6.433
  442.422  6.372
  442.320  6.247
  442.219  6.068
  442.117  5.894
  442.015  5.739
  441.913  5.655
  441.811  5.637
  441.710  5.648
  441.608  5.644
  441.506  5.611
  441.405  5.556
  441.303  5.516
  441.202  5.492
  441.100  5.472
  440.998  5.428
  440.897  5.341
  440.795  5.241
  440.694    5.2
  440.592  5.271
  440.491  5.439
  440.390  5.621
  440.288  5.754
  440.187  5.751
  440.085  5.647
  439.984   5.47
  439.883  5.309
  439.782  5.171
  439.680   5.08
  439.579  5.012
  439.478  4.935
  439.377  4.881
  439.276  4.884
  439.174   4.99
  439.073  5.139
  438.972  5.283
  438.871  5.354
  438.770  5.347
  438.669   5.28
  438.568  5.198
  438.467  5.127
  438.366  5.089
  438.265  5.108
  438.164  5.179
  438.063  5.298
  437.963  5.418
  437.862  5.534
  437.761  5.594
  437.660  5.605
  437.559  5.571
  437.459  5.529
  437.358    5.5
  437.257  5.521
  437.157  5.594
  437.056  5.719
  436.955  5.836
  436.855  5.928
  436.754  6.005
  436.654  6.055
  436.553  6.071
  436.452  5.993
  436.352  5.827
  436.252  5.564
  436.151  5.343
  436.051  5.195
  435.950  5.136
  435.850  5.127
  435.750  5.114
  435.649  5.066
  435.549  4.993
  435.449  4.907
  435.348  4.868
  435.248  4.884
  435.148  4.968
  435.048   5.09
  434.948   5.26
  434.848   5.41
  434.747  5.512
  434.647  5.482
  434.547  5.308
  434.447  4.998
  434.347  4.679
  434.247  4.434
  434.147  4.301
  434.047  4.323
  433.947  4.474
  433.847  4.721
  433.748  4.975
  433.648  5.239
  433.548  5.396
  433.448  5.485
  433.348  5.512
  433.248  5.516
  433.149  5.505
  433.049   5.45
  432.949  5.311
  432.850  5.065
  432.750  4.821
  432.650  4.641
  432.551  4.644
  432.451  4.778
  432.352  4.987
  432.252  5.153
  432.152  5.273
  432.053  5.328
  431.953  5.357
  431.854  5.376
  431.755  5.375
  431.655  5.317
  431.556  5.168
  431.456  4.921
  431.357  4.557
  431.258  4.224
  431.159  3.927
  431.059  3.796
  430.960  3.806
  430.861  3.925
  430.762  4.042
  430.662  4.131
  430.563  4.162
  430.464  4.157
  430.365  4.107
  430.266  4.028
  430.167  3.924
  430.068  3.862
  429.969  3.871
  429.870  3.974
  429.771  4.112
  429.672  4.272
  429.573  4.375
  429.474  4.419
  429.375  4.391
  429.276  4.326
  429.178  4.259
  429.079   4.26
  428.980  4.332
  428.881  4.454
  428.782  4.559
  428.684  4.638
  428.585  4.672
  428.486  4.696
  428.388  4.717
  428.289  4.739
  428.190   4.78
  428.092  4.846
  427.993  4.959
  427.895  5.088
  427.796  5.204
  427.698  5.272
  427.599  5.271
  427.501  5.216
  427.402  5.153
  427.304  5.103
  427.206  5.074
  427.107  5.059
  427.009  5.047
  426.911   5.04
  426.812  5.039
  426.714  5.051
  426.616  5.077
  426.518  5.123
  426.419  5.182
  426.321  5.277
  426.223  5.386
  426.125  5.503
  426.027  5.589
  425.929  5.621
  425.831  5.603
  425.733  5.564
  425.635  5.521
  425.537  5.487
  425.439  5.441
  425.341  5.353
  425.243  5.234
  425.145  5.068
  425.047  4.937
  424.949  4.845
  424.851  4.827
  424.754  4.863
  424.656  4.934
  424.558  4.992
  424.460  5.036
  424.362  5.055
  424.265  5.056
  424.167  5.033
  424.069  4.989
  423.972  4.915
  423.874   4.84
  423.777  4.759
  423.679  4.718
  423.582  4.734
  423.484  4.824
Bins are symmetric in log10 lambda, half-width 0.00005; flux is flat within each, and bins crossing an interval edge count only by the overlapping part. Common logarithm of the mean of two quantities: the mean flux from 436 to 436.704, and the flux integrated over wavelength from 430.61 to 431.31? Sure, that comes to 0.63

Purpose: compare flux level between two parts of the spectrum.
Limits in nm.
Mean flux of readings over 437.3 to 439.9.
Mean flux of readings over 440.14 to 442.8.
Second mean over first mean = 1.09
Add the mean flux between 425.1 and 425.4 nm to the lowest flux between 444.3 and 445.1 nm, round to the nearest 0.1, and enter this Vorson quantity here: 11.2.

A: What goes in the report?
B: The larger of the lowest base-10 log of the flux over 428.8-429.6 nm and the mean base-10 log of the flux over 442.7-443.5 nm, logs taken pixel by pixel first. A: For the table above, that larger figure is 0.79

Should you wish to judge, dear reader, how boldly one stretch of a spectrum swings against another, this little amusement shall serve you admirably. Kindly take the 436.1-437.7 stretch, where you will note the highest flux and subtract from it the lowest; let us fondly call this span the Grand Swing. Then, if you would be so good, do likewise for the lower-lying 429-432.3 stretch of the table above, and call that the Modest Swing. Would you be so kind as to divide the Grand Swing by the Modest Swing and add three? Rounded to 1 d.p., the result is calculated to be 3.5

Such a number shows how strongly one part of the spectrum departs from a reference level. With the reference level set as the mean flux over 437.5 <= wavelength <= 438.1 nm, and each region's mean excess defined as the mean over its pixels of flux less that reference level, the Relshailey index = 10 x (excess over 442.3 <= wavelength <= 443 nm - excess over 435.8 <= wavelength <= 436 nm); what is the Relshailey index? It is 12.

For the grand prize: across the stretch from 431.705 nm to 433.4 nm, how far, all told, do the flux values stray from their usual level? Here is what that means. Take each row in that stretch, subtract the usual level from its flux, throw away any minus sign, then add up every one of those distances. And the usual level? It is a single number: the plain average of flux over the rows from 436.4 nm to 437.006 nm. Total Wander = 14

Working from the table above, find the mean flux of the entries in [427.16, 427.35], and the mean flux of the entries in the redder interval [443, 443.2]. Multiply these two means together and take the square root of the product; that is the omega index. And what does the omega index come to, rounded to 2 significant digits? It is 5.7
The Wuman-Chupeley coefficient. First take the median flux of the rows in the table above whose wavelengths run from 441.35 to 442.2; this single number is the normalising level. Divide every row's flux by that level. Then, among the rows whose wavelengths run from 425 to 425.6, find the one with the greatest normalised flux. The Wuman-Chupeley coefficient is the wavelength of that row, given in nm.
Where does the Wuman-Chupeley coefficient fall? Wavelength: 425.537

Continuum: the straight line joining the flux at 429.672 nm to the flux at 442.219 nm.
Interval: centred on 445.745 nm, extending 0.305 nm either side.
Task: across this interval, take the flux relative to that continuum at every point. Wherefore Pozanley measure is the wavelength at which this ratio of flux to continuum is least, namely 445.592 nm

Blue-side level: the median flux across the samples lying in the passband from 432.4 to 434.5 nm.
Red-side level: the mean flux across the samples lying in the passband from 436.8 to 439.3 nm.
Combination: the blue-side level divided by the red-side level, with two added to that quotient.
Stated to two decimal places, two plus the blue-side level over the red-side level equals 2.92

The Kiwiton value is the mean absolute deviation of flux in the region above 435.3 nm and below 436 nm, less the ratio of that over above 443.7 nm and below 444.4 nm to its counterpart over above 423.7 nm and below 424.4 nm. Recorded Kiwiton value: -0.9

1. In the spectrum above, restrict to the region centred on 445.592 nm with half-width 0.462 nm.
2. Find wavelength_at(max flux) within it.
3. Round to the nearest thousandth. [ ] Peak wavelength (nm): 445.181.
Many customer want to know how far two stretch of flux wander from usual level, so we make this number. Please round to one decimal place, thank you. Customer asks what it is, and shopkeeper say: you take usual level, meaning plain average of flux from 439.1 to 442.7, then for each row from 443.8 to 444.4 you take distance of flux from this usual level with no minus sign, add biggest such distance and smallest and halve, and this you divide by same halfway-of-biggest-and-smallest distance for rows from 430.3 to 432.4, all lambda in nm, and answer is 0.3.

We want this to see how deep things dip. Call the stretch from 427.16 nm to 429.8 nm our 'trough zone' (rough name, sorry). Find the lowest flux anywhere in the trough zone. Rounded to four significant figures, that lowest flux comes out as 4.112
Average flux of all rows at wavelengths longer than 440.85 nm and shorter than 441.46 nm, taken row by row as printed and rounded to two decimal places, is 5.47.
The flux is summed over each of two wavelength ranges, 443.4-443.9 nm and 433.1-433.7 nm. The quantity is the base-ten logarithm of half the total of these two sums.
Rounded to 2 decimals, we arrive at 1.48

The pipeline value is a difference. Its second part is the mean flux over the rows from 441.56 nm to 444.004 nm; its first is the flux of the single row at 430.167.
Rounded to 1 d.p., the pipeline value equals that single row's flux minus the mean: -2.1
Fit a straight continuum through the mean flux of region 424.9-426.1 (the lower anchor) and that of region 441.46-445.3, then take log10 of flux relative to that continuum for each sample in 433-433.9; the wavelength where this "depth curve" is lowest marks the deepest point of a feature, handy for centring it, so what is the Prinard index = 433.847 nm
